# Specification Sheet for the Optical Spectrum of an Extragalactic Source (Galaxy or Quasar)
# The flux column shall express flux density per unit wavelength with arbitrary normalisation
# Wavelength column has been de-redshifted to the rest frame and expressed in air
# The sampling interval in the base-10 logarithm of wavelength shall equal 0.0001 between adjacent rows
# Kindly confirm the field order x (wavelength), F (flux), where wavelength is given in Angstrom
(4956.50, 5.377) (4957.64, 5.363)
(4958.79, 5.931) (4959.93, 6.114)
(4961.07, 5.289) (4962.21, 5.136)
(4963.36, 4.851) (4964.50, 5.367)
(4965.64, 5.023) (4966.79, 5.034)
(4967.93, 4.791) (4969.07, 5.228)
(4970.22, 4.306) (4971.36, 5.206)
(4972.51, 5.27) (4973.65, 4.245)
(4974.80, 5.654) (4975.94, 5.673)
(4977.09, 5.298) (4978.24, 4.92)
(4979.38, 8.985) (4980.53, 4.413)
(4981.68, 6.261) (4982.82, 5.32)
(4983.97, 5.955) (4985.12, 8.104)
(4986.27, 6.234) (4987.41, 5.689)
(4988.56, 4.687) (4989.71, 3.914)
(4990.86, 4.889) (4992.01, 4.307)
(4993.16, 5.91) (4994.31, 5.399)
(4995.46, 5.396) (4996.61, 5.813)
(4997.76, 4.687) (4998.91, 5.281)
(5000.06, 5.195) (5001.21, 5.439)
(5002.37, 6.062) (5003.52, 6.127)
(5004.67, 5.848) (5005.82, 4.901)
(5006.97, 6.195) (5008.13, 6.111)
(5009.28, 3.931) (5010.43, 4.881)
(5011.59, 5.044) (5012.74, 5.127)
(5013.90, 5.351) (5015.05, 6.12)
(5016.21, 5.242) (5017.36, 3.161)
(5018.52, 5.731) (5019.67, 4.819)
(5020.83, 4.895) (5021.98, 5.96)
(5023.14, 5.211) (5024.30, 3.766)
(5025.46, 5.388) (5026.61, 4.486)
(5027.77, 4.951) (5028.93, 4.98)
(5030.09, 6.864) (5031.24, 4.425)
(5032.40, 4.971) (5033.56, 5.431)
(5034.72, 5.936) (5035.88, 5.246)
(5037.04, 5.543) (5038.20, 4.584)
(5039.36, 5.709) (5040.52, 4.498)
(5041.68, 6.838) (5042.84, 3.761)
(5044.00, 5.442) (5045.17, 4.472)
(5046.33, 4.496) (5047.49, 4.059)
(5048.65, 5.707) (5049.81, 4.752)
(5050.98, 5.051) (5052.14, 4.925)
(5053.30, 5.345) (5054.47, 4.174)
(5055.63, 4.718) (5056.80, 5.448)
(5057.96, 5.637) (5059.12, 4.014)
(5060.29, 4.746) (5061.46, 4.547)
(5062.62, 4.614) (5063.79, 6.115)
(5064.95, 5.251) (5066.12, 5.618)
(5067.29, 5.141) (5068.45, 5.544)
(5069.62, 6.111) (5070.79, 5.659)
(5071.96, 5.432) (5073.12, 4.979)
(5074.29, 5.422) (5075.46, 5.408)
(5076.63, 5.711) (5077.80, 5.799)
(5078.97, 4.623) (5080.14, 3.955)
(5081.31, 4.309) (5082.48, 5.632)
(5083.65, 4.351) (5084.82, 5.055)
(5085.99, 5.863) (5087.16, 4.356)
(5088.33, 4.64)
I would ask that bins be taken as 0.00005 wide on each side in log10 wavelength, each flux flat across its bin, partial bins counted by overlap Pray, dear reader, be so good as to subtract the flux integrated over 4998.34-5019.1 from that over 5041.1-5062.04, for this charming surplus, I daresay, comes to -8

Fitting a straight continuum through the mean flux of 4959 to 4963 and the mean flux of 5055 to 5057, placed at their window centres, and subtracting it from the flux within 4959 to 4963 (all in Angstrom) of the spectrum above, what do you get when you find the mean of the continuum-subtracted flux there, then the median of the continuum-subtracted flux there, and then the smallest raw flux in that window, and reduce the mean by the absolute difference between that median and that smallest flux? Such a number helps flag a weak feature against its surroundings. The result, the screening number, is -5.4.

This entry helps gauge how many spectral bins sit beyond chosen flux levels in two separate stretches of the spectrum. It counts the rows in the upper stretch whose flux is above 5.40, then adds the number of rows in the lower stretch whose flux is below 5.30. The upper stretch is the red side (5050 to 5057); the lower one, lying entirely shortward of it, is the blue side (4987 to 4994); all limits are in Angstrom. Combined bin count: 5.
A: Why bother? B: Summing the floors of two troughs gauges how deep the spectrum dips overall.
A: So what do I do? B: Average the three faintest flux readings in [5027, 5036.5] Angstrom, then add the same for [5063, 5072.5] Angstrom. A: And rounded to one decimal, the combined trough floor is 10.1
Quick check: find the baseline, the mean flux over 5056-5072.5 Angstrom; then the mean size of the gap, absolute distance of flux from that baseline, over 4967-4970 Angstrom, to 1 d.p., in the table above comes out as 0.3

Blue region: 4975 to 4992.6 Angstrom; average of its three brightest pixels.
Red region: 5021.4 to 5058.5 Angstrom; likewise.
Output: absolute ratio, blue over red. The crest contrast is 1.19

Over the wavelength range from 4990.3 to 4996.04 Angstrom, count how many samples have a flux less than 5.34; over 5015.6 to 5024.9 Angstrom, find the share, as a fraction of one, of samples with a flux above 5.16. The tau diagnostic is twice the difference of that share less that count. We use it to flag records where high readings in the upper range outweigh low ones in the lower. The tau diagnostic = -3.0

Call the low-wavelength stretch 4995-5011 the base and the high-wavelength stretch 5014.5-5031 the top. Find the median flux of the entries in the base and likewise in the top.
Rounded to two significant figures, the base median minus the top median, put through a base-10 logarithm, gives -0.49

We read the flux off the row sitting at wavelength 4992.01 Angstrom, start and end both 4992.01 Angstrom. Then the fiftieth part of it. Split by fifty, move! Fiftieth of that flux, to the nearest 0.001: 0.086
